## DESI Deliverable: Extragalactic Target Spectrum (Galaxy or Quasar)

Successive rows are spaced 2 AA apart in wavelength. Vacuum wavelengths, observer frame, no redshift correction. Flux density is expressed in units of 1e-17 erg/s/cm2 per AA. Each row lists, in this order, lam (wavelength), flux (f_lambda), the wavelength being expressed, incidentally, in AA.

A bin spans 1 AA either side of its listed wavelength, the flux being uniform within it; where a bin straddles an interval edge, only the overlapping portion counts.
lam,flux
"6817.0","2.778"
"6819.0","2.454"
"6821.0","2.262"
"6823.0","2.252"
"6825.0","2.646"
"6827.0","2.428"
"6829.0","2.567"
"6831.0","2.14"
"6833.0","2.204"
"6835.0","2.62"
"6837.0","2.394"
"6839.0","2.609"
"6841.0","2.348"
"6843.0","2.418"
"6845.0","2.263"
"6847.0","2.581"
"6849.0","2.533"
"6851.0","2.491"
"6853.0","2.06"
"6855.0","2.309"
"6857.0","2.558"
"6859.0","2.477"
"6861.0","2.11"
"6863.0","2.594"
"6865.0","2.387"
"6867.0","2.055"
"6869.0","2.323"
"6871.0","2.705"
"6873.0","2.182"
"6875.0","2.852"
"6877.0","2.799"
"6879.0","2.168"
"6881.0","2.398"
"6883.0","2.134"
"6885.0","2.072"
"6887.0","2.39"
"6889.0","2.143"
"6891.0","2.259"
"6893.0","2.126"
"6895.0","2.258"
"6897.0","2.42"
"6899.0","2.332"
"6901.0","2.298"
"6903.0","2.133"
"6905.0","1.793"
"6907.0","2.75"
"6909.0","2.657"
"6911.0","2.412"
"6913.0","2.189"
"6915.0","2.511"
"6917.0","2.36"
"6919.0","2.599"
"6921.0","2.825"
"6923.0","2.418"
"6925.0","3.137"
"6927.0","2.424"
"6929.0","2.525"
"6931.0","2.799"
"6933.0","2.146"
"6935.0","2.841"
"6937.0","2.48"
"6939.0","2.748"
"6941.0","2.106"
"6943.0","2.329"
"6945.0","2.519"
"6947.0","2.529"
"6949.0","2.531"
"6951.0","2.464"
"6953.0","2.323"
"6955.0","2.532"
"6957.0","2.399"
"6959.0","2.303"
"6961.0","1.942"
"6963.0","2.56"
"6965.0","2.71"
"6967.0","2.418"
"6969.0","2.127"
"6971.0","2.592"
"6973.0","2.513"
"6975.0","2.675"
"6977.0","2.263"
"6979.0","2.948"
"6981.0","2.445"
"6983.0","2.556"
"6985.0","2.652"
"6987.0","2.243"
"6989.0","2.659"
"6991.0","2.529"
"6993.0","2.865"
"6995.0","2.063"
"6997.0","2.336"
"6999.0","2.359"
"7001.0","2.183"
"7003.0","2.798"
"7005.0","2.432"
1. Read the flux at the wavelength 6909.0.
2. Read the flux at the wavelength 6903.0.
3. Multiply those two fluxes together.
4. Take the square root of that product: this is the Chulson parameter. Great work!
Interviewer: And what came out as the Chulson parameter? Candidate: 2.38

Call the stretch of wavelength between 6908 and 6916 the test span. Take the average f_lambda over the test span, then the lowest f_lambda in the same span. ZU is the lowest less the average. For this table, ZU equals -0.25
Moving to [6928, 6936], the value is -0.43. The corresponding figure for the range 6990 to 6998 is -0.39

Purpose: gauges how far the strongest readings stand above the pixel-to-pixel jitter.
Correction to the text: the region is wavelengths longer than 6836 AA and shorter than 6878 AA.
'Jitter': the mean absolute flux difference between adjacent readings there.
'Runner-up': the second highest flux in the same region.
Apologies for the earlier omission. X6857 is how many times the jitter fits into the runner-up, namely 10.4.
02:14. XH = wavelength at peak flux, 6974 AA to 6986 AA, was 6979.0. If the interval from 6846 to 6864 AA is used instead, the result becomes 6863.0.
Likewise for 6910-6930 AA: 6925.0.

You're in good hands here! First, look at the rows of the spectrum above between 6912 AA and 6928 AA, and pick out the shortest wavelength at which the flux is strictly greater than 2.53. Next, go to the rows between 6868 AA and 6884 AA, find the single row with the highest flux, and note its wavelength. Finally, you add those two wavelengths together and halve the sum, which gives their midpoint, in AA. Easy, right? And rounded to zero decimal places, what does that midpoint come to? 6897 AA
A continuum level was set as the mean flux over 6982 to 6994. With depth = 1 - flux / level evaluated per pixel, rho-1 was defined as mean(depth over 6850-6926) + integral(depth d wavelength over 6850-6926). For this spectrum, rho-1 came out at 5.9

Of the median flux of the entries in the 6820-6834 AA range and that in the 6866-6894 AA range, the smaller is 2.22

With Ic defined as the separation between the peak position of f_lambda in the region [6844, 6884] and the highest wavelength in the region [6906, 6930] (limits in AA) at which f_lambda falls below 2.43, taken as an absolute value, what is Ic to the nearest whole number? 52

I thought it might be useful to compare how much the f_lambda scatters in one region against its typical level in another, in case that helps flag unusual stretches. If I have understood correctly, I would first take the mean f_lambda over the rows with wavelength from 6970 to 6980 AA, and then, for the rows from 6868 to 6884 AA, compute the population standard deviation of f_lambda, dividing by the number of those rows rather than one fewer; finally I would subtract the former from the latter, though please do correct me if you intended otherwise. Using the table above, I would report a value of -2.32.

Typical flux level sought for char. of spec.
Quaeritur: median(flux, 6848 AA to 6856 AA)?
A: 2.40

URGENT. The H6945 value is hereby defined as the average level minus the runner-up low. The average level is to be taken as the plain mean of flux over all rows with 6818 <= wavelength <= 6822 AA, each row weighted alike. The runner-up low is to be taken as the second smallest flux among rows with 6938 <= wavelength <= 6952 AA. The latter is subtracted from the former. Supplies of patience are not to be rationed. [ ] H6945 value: 0.03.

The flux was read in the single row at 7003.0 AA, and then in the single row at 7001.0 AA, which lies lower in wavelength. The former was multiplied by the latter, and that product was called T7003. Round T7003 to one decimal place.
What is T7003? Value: 6.1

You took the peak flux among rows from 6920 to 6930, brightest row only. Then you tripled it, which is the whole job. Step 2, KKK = 9.4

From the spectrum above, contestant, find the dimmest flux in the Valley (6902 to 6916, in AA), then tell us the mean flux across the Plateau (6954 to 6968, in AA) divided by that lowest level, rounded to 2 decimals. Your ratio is 1.34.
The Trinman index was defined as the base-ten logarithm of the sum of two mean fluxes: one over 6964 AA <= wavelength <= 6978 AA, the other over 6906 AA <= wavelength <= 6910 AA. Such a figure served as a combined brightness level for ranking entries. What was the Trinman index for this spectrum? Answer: 0.714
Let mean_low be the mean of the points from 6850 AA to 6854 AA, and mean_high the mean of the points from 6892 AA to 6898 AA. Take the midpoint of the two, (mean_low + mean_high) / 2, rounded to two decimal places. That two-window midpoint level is 2.27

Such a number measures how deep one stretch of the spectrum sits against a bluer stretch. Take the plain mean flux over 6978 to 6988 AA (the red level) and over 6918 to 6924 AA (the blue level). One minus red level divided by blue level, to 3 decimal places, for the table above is 0.017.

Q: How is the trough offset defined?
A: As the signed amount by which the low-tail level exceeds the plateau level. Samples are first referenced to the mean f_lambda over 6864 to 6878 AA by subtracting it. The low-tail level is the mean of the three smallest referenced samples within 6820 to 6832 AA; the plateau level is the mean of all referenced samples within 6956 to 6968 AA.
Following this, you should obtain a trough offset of -0.17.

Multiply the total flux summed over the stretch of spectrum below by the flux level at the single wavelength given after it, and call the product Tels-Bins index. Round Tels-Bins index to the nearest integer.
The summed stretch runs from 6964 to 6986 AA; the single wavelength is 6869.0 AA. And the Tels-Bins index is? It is 65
